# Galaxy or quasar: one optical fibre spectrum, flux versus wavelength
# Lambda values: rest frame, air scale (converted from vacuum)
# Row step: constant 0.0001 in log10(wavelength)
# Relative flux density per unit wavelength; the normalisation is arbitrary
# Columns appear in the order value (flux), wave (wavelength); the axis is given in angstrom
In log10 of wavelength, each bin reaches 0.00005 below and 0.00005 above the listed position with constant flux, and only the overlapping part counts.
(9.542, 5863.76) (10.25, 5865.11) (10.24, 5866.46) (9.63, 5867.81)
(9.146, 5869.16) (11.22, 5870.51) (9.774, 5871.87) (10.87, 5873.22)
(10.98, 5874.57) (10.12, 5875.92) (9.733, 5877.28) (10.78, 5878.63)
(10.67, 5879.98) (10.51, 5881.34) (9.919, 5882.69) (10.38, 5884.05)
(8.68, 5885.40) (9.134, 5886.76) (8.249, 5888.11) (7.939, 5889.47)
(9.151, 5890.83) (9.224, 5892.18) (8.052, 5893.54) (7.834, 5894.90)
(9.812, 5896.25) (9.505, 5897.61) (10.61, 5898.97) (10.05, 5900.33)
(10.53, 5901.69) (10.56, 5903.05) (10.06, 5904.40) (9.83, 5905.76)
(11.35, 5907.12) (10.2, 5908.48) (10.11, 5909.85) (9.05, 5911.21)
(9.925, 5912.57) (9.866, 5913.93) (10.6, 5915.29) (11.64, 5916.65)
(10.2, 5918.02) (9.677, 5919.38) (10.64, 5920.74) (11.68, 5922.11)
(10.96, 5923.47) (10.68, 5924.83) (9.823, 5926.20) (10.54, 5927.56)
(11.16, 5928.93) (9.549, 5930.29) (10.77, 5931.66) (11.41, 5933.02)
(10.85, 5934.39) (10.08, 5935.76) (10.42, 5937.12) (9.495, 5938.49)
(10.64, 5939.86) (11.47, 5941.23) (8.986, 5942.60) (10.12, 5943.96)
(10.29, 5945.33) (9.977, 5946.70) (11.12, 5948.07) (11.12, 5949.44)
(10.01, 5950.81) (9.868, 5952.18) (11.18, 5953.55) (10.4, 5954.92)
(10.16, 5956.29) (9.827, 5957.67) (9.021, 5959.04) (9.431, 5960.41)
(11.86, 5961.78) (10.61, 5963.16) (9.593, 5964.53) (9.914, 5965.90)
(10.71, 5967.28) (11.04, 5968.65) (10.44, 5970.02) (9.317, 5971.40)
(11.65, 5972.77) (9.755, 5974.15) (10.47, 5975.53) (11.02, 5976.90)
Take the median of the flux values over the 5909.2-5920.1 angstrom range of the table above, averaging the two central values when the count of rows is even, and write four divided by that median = 0.399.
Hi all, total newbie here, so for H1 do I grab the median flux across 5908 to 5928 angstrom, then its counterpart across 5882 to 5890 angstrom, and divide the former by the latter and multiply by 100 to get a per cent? 115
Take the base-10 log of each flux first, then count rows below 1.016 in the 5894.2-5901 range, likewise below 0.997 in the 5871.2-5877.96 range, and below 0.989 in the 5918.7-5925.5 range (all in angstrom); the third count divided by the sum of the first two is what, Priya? 0.17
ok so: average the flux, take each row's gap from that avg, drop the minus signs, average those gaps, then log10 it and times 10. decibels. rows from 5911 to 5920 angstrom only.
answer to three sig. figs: -2.37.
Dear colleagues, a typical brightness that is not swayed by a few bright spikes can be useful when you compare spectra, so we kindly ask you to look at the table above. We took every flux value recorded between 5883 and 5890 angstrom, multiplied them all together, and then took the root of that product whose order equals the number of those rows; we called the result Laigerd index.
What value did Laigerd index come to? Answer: 8.8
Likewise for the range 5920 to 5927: 10.7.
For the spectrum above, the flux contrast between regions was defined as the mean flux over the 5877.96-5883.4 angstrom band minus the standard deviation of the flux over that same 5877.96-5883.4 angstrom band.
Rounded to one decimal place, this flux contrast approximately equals 10.1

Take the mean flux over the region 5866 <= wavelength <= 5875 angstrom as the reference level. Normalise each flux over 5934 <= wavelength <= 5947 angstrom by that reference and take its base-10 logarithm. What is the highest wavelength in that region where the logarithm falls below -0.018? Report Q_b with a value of 5942.60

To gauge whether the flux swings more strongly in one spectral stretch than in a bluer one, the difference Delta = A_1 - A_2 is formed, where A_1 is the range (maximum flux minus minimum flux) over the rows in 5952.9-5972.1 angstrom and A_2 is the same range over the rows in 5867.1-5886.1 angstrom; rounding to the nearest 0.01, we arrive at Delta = 0.30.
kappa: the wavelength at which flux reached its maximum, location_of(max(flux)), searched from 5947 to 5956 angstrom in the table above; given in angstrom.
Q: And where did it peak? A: 5953.55 angstrom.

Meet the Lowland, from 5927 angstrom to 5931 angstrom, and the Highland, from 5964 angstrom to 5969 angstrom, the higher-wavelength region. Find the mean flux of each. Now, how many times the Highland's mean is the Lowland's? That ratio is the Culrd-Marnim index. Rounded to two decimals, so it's 1.01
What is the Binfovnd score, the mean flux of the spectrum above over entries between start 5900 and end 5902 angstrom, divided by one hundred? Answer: 0.103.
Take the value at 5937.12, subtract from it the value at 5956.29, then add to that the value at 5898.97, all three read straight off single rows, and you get 10.9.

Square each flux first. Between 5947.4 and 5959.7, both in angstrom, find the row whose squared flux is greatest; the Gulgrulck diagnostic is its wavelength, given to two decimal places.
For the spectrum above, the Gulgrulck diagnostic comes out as 5953.55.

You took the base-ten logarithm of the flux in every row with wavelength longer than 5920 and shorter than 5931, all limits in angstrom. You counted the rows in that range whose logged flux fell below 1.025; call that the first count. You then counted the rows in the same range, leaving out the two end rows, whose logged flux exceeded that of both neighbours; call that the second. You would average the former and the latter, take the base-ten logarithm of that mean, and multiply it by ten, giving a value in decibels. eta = 4.0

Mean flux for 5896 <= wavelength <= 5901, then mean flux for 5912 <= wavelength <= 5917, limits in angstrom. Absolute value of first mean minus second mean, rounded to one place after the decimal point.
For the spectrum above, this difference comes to 0.5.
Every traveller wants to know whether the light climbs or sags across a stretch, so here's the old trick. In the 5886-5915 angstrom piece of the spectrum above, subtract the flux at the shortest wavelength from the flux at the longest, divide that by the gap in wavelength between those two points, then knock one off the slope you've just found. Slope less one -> -0.97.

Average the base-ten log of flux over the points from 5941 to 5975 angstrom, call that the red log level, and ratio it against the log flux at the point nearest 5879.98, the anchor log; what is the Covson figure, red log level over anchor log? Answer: 0.98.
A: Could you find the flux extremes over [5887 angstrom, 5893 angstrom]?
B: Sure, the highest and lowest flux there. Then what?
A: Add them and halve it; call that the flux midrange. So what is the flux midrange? 8.58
